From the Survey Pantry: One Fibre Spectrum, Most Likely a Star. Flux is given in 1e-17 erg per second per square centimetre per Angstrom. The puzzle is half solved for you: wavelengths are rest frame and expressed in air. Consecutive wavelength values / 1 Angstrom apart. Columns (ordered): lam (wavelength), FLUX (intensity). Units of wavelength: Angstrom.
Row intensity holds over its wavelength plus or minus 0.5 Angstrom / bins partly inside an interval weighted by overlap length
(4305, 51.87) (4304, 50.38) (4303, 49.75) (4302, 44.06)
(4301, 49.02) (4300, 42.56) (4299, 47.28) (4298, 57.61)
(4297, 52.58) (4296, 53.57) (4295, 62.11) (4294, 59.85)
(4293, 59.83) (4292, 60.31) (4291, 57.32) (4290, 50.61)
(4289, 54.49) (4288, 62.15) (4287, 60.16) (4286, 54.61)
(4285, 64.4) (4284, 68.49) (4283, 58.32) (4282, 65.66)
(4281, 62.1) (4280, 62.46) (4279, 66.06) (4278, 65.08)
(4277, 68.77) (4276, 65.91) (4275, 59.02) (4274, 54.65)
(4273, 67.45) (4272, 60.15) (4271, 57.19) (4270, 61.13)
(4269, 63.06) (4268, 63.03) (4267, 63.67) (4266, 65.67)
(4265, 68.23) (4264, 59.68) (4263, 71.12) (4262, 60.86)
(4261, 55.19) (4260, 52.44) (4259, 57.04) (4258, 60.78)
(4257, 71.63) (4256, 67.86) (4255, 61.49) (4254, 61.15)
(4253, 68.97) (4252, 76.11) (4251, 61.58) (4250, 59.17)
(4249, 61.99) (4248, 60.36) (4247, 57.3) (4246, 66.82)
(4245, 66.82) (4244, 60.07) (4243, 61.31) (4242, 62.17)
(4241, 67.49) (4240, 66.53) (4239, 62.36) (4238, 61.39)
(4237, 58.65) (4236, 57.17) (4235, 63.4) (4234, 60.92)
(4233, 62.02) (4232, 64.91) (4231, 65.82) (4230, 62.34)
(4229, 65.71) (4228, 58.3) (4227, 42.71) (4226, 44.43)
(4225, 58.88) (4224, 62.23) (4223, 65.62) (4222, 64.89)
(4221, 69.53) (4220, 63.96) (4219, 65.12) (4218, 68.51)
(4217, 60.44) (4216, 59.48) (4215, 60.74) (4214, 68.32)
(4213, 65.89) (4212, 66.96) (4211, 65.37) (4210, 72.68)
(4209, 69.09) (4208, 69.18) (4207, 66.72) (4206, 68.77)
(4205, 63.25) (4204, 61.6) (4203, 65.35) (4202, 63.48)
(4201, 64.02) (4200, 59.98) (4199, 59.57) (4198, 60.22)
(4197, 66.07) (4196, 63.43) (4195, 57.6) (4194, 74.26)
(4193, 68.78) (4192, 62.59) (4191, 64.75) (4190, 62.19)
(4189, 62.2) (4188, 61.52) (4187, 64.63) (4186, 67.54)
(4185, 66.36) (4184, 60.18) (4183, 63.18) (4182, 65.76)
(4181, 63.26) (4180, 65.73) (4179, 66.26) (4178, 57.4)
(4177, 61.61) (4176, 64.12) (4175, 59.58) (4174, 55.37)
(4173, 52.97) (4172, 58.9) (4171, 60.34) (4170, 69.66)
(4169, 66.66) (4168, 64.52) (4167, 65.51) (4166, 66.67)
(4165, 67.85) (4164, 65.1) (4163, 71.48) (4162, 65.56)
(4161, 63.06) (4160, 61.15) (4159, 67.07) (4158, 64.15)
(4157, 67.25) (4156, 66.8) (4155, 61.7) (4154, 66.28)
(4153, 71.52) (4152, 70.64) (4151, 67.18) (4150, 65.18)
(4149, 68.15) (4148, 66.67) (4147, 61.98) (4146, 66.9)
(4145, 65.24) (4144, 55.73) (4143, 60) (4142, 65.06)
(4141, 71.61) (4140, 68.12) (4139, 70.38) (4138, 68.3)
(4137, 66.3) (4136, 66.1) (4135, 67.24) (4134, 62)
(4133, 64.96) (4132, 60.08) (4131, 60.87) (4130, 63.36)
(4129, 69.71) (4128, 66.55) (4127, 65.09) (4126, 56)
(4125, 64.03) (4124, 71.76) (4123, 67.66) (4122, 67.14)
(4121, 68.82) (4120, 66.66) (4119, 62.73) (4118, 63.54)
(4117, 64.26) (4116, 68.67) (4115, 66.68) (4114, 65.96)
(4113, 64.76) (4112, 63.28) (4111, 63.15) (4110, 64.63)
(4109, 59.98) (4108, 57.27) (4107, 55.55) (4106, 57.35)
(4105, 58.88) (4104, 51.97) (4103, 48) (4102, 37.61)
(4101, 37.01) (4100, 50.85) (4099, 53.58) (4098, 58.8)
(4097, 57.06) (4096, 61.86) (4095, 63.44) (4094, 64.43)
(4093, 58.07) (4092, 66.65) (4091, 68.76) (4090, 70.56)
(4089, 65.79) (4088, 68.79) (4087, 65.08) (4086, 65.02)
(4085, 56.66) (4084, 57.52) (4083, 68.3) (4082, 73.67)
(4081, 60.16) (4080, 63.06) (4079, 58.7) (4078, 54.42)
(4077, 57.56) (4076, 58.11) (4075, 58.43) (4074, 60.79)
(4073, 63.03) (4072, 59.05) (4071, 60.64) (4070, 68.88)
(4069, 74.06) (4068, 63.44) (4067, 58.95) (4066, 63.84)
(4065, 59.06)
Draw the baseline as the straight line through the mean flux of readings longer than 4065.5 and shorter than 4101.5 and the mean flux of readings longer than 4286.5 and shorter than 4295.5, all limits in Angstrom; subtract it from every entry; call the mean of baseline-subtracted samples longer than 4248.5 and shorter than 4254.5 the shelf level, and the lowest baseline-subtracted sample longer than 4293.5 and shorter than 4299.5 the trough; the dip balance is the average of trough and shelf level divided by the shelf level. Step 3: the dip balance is -0.5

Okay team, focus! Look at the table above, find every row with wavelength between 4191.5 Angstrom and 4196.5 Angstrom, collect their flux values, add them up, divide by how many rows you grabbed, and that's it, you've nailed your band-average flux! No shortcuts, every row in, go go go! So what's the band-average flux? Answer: 65.3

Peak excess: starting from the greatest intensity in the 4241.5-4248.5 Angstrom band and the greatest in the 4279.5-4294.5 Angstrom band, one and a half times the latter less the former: 36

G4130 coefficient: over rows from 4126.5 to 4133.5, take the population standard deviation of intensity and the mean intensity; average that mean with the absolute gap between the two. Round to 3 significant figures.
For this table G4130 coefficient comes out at 62.8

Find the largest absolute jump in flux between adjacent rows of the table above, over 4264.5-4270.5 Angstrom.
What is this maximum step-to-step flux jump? 3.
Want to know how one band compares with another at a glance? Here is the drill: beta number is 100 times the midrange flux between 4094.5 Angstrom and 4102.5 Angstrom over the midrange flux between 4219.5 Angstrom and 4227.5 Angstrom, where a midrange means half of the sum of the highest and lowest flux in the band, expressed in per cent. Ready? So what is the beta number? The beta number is 89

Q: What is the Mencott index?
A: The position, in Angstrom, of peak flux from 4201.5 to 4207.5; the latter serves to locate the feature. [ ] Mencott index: 4206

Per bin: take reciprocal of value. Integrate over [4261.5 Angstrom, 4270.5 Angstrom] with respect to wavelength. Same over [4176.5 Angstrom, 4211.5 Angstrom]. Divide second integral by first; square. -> 15.0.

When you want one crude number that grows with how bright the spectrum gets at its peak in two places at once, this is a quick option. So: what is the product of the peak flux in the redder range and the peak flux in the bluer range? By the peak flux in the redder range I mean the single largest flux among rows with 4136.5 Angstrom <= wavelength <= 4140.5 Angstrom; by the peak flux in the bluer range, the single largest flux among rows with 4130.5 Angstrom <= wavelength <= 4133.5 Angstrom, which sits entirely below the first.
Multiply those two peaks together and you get 4572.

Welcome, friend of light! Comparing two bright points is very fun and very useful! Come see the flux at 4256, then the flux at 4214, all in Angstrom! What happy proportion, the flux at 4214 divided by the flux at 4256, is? 1.01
